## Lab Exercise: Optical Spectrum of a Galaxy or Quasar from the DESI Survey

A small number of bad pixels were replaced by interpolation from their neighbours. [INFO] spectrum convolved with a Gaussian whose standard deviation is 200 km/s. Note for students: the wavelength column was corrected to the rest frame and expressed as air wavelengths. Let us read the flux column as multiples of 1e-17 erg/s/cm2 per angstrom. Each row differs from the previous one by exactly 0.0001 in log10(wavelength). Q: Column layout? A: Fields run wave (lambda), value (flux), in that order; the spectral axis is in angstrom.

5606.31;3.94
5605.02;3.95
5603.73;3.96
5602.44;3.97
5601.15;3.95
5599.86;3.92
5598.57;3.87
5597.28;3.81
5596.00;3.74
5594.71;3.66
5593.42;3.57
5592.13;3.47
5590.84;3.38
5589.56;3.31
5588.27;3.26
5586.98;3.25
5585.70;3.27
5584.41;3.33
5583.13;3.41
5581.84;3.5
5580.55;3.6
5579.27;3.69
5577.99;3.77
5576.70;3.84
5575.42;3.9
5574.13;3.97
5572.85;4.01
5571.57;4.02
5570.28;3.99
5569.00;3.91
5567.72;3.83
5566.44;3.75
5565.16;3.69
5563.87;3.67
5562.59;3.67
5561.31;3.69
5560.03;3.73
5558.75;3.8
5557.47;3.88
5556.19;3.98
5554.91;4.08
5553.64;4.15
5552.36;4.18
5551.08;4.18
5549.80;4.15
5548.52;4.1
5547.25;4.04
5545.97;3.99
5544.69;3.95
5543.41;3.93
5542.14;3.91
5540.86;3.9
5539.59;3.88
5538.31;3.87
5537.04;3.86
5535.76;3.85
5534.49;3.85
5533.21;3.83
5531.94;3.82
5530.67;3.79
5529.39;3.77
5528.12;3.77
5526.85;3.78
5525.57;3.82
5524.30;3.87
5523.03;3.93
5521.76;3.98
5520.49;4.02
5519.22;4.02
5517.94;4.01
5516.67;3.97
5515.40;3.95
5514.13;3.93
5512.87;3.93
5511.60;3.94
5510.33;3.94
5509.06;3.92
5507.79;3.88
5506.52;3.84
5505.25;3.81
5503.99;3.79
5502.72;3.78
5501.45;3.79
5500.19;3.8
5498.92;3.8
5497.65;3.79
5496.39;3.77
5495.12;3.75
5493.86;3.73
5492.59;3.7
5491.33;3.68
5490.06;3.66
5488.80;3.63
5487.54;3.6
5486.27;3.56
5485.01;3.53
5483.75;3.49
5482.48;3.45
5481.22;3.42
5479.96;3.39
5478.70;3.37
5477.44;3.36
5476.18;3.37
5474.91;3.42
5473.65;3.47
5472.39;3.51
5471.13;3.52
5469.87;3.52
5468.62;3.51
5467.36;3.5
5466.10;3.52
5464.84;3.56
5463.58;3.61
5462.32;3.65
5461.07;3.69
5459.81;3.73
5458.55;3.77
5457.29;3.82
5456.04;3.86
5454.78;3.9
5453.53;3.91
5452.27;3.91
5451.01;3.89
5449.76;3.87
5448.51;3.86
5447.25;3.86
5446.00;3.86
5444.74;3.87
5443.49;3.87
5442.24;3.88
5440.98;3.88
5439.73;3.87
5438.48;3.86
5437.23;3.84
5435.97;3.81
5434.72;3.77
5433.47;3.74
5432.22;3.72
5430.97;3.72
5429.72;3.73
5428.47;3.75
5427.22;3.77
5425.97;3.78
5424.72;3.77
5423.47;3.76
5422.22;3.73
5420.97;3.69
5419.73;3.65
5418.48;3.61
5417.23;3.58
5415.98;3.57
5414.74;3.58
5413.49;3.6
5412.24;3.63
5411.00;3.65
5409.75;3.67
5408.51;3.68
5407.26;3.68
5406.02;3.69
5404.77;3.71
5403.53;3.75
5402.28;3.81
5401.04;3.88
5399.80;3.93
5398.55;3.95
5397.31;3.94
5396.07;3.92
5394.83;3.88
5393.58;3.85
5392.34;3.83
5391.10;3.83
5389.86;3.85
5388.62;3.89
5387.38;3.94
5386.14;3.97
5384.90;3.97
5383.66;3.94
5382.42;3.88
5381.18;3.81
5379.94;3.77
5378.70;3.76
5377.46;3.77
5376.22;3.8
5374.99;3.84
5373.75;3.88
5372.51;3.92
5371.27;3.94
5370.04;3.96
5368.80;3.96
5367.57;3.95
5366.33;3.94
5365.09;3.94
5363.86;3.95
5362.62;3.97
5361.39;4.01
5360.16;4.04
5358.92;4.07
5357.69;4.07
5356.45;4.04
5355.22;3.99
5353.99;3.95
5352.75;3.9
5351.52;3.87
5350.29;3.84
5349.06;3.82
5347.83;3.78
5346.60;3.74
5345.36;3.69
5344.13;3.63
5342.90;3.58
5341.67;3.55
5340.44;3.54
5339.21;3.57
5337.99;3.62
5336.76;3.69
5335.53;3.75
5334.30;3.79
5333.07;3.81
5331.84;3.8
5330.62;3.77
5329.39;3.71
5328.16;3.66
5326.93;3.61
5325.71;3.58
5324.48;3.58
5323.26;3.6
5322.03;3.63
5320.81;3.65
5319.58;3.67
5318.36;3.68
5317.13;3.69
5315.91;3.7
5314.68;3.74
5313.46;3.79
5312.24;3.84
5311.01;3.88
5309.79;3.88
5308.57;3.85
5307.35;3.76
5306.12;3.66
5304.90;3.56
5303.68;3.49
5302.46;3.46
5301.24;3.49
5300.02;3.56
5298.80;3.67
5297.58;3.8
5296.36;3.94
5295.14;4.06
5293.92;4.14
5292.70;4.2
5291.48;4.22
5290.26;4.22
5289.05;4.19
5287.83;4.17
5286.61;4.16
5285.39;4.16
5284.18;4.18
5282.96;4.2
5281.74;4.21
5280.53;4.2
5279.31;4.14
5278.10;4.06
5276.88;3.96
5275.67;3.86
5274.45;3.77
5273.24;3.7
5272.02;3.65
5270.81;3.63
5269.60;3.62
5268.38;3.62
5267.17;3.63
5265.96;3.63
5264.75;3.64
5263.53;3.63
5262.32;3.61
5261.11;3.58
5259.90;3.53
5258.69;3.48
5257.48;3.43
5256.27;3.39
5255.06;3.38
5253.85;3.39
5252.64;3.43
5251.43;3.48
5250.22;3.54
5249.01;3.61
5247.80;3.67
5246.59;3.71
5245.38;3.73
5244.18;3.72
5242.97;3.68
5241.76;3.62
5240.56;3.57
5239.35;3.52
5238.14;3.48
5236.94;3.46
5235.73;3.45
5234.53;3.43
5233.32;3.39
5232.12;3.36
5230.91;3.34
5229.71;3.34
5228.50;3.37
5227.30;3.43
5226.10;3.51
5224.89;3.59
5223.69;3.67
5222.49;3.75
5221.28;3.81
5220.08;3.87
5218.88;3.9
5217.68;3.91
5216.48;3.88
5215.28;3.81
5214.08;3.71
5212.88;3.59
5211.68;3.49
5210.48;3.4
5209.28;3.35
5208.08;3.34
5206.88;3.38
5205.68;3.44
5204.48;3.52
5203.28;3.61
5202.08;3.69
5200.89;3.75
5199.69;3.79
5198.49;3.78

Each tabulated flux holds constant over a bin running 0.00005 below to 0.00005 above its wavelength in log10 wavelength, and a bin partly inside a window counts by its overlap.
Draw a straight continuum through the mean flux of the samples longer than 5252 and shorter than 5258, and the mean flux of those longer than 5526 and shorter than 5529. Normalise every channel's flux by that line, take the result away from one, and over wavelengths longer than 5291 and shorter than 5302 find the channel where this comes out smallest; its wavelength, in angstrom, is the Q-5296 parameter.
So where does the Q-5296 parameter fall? 5291.48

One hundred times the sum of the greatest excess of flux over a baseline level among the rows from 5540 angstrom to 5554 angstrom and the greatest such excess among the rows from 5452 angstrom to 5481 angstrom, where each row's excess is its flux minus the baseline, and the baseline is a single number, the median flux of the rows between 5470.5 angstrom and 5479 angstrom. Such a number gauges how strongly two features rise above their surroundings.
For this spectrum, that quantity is 125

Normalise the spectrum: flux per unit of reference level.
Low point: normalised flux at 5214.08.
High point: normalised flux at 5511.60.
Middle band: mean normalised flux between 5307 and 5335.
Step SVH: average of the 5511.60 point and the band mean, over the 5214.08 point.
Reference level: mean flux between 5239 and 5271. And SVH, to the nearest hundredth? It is 1.03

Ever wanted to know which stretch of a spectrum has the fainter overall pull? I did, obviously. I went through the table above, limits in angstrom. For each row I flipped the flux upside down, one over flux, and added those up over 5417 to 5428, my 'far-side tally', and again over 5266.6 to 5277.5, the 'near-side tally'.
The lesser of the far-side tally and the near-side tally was 2.42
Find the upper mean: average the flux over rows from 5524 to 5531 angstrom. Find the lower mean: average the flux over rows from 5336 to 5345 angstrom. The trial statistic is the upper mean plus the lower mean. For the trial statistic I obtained 7.40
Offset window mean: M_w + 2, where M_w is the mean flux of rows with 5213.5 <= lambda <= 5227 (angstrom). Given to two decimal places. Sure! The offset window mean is 5.76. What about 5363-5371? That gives 5.95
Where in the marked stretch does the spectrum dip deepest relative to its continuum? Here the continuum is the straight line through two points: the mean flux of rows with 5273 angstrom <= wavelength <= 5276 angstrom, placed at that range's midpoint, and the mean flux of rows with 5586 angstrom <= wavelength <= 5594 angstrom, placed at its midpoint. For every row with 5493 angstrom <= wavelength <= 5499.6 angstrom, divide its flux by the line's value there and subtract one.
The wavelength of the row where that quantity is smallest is 5493.86 angstrom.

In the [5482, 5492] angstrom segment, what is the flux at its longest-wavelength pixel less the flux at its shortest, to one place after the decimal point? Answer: 0.2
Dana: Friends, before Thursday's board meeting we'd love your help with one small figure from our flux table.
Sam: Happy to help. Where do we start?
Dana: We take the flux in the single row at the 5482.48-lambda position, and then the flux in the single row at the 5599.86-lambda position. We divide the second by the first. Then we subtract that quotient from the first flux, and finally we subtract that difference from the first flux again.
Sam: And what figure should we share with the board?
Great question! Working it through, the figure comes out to 1.14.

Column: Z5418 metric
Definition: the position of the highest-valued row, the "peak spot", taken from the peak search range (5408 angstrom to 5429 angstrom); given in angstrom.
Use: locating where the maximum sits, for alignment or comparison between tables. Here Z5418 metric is 5425.97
